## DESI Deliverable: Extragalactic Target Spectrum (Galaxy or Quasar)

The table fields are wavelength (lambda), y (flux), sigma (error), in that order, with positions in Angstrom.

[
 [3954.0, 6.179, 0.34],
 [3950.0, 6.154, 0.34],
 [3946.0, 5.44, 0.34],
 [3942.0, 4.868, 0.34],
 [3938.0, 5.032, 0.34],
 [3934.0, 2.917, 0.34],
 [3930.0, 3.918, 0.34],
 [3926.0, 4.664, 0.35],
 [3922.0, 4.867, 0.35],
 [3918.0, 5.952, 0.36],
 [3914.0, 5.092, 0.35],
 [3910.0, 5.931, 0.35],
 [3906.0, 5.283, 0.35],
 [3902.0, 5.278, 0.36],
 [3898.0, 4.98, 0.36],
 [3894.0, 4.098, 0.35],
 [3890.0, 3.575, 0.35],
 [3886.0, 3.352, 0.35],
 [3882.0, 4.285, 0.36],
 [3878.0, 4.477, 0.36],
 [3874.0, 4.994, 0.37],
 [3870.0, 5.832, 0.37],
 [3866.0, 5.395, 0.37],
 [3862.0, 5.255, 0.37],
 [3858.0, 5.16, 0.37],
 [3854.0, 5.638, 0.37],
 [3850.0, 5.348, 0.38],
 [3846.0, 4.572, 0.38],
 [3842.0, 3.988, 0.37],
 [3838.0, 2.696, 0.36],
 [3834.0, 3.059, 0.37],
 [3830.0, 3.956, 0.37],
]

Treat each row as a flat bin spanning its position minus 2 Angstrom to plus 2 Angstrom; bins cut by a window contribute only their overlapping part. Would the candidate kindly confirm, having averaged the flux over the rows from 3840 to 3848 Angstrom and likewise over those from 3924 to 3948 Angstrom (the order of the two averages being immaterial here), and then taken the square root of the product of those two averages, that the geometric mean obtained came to 4.4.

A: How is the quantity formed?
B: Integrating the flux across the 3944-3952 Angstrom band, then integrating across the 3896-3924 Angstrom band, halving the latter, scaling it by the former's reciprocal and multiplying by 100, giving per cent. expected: 161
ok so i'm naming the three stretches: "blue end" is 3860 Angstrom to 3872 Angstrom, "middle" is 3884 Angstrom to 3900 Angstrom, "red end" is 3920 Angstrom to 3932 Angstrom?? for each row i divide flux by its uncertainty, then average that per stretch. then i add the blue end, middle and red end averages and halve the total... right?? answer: 19.6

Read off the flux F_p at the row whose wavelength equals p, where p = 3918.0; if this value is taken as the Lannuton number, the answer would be 5.952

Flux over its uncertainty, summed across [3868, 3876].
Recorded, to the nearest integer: 29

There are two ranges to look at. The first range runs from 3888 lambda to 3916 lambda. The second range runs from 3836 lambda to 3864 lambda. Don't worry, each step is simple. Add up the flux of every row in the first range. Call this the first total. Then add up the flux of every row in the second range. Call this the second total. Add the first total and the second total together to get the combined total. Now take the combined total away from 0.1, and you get -66.8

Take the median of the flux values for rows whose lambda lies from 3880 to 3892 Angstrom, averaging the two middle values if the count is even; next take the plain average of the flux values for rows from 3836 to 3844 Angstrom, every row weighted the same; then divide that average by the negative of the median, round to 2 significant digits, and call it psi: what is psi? -0.93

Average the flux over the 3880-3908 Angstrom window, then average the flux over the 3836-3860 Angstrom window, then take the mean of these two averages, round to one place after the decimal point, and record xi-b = 4.5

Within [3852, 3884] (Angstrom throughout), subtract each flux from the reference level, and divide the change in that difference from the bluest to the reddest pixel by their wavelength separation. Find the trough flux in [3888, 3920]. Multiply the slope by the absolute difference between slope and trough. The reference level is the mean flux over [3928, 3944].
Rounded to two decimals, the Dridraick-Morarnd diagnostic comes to 0.17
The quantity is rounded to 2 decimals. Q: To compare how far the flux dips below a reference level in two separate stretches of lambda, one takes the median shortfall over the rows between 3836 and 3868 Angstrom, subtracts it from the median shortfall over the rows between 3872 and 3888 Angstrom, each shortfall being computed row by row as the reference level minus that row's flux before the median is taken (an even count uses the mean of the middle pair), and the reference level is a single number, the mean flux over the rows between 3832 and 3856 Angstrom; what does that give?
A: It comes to 0.83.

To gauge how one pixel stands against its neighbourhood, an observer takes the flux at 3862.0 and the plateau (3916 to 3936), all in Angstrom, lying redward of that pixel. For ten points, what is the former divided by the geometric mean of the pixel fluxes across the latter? 1.21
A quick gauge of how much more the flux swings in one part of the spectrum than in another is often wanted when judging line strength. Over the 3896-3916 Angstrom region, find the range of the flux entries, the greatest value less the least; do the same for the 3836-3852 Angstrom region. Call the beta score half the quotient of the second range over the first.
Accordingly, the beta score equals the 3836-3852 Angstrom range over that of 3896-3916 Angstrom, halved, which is 1.39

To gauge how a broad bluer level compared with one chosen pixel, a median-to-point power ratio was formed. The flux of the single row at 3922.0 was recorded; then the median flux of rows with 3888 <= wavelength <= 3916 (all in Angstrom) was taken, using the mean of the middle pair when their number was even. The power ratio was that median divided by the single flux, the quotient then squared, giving 1.09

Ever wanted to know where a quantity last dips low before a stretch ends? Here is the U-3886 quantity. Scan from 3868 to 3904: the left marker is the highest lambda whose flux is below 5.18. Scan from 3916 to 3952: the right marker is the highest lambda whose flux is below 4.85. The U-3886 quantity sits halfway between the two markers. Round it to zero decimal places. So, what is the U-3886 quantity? 3916 Angstrom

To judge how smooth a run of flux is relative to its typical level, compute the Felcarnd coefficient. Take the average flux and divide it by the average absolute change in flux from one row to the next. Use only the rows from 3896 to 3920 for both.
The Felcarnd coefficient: 10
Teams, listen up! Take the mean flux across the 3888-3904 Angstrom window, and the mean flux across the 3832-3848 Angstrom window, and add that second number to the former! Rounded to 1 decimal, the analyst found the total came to 8.1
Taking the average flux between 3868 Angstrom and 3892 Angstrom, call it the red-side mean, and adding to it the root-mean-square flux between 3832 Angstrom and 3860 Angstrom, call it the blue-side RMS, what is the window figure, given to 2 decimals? 8.90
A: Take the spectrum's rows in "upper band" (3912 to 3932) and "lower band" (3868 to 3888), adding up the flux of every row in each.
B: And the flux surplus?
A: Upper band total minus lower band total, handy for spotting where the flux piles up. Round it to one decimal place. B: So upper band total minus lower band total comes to 1.6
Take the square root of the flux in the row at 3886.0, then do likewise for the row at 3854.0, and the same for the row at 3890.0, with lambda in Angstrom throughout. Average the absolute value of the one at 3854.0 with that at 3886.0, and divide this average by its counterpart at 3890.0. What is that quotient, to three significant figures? 1.11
